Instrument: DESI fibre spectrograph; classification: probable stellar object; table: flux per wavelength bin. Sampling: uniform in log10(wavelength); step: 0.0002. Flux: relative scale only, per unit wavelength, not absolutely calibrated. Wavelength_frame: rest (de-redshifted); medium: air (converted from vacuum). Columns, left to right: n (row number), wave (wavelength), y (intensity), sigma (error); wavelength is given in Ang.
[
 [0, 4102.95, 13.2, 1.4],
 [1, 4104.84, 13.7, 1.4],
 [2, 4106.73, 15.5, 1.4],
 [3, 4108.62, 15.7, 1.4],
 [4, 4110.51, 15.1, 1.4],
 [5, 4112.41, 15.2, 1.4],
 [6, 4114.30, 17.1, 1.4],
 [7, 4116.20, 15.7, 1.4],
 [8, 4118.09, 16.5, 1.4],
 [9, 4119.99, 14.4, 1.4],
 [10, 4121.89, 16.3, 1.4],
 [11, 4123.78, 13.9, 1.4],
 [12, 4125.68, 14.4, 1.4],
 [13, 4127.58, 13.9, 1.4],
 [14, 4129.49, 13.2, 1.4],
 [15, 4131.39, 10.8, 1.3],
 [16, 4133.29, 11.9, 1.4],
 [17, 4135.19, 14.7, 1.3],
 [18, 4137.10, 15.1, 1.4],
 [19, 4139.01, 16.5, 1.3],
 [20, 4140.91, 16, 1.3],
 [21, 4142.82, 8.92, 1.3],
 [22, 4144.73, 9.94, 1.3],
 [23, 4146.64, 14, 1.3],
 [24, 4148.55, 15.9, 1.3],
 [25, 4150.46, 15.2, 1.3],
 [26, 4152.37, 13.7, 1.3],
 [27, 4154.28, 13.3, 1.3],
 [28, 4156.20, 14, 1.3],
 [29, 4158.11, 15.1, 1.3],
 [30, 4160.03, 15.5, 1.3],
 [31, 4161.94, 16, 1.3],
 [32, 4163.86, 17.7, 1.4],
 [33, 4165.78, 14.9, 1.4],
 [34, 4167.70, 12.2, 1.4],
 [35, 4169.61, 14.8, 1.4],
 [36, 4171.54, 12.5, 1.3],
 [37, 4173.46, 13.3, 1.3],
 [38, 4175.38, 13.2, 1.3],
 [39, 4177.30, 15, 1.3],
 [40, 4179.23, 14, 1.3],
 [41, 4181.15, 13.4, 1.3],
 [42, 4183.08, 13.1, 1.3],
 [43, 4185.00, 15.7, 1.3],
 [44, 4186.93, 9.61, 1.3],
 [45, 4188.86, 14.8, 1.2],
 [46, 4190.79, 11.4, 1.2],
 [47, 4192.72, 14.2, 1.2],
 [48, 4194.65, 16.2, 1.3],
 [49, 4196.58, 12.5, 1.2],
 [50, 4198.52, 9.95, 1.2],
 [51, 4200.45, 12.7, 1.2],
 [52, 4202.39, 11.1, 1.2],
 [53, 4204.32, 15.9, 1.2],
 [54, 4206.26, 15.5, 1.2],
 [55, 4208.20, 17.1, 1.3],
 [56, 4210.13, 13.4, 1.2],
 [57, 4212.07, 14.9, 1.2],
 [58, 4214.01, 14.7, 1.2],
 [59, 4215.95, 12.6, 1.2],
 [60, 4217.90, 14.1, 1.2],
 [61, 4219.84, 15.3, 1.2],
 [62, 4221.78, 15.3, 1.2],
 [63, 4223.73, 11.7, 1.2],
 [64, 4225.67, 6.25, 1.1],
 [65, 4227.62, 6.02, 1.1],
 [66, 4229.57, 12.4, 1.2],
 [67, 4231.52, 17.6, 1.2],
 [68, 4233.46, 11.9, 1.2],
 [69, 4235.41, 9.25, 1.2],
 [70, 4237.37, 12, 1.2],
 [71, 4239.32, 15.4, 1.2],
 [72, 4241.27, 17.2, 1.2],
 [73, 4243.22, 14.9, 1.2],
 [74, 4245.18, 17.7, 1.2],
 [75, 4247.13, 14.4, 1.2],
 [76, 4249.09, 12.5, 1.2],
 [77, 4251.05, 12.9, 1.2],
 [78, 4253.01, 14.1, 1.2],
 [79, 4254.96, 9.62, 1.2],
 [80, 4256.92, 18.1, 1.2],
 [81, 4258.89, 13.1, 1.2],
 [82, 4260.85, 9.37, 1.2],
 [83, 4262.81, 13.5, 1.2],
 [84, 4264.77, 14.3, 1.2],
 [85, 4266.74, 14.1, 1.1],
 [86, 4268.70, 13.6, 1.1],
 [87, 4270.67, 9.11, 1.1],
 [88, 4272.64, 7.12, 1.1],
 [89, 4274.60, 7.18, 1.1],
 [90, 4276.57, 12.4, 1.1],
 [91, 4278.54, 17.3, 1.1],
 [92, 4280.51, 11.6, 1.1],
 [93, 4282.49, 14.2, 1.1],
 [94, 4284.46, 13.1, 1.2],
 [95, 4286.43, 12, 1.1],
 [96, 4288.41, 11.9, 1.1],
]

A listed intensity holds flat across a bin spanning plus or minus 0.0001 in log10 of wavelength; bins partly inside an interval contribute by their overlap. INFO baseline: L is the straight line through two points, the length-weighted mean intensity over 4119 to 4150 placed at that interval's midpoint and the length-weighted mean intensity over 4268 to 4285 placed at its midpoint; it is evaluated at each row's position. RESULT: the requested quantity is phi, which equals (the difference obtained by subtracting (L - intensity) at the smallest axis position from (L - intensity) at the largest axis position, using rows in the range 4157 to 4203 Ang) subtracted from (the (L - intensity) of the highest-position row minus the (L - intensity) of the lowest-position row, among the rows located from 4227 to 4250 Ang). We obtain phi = -10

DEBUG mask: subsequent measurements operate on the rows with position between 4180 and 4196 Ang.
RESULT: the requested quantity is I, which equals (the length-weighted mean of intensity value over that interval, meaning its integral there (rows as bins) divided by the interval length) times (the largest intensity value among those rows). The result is 219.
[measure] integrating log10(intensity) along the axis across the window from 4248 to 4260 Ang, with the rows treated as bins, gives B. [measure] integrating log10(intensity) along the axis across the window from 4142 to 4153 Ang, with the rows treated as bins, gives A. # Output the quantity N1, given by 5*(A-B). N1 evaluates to -6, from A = 12.1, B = 13.4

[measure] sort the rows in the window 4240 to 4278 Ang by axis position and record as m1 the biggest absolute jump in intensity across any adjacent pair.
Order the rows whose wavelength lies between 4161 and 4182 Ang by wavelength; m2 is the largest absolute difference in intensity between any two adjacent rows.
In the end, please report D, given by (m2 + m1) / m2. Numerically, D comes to 4.03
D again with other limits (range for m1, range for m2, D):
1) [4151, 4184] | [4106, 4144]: 1.40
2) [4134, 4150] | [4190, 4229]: 2.30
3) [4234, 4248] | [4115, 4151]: 1.48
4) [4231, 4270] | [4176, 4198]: 2.39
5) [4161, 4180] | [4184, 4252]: 1.44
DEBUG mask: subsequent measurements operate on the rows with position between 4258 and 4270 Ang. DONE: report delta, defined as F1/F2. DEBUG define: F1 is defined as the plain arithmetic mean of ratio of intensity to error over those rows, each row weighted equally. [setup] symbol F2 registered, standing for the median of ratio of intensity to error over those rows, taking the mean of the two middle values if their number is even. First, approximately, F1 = 11.2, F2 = 11.6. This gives 0.965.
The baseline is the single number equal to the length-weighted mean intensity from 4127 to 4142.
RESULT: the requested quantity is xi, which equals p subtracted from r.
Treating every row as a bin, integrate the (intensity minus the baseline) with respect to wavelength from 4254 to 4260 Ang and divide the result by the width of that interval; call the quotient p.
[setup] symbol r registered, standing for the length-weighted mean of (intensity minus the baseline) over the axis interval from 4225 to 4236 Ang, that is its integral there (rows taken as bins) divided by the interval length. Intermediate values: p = -0.4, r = -3.2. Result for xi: -3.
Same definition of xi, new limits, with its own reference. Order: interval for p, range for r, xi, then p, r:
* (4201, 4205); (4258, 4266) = -1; -0.7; -1.4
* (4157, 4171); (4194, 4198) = -1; 1.1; -0.3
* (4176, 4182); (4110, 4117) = 2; 0.1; 1.9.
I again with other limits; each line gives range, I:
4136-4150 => 228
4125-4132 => 189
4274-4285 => 221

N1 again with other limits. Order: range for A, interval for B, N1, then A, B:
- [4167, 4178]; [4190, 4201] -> 1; 12.4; 12.1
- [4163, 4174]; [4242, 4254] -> -6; 12.6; 13.9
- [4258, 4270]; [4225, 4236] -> 11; 13.3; 11.0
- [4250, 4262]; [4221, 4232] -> 10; 13.2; 11.2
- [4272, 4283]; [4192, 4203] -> -3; 11.5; 12.1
